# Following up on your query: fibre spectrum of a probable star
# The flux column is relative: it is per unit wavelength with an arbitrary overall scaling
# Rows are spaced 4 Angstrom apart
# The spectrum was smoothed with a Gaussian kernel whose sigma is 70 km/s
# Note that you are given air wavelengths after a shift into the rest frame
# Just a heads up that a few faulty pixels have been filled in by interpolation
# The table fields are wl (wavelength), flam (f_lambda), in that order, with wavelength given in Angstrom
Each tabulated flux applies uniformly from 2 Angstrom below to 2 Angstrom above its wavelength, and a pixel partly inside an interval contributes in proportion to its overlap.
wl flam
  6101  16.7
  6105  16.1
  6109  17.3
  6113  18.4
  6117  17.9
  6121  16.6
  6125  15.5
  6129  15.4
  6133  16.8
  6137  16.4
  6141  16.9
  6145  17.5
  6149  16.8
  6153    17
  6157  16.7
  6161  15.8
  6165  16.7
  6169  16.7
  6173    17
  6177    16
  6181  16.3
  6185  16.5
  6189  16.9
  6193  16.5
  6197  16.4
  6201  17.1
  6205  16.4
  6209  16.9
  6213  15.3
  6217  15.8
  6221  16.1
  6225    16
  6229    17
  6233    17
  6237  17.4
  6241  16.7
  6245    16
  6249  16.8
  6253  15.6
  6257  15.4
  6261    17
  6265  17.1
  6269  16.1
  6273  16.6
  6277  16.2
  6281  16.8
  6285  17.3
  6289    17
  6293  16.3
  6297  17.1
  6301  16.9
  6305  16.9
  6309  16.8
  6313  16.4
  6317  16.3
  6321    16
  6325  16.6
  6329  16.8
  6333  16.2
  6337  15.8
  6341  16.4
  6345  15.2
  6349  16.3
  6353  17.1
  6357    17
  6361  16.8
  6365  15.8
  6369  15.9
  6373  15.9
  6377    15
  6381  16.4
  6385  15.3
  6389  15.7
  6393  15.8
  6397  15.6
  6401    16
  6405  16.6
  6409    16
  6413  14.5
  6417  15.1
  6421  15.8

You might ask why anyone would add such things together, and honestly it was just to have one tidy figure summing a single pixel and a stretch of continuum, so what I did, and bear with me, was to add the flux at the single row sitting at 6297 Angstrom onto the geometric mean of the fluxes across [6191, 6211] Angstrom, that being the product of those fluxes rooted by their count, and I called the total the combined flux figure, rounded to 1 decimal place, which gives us 33.8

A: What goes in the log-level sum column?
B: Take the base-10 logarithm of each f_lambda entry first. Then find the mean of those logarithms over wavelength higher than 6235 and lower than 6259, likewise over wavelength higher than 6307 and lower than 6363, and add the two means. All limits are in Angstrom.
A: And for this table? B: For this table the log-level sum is 2.43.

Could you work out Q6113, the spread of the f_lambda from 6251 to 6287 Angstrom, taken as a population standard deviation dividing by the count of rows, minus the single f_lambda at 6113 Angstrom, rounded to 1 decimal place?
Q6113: -17.8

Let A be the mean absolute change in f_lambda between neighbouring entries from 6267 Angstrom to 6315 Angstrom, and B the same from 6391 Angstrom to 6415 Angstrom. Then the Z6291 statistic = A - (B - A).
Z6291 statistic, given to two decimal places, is 0.16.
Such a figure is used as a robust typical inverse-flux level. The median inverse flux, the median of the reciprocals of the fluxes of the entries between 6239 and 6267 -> 0.0599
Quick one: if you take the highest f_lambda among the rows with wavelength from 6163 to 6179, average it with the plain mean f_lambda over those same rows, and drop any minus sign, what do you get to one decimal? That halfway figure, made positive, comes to 16.8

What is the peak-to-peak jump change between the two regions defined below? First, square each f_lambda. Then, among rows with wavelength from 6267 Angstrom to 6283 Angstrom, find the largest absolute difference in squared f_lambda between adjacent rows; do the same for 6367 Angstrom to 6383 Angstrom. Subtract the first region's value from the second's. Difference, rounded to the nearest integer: 24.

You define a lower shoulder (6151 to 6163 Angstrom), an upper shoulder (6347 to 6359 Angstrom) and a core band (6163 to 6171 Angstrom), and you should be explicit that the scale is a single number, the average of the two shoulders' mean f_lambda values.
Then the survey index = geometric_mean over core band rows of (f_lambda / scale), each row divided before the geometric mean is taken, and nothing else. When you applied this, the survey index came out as 1.00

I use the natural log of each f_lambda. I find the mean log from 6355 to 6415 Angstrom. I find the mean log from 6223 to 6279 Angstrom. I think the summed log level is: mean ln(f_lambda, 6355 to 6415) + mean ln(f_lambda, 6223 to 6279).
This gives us 5.57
